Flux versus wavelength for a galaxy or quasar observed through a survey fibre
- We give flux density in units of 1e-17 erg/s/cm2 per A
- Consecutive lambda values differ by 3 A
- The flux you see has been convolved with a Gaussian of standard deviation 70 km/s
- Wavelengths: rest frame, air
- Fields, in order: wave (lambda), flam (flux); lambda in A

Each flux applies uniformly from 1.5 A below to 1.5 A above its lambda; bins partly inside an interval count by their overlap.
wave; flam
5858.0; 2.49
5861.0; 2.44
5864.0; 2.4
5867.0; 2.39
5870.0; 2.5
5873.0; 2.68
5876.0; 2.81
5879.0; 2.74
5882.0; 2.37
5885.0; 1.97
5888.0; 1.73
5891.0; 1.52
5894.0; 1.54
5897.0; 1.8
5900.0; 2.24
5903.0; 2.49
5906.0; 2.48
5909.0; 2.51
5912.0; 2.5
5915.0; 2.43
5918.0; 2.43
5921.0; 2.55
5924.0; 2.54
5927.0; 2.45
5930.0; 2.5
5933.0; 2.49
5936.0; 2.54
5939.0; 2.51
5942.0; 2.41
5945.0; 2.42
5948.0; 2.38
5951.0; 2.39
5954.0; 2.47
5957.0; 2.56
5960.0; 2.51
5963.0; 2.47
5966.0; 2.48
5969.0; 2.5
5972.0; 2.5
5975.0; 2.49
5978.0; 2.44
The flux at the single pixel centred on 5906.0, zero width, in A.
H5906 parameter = 2.48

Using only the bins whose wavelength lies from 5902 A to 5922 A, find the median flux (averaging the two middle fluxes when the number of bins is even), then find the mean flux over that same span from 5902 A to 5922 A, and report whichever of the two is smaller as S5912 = 2.48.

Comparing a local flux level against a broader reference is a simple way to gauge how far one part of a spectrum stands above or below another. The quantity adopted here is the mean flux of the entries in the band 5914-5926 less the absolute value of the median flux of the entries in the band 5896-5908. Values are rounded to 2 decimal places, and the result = 0.13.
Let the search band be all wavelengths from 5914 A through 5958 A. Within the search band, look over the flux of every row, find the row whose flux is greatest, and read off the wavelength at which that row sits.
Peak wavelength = 5957.0 A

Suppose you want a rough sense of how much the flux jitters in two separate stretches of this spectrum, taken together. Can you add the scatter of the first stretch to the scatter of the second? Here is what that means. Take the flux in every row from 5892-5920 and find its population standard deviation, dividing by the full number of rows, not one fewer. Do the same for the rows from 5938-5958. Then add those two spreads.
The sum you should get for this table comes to 0.40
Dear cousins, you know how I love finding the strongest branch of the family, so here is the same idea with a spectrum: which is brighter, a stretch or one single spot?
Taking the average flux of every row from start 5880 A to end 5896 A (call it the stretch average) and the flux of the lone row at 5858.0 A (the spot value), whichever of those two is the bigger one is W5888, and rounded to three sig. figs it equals 2.49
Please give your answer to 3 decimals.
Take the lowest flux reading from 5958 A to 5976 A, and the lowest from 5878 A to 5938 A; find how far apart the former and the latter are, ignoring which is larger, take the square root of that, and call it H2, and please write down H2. 0.975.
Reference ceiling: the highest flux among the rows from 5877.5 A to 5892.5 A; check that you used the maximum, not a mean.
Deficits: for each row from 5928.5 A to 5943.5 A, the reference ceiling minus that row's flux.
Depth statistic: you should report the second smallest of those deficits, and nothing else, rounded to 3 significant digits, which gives 0.230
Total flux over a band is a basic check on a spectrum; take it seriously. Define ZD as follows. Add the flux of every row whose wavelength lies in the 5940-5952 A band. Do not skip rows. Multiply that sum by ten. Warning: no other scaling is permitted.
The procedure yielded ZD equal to 96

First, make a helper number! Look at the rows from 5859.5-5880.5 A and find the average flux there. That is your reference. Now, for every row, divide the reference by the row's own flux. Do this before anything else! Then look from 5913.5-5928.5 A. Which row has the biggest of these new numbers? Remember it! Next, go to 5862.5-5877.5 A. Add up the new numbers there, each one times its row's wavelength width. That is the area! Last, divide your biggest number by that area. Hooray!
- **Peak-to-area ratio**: 0.070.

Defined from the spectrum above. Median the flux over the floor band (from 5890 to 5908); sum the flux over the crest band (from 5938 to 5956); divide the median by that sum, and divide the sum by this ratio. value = 105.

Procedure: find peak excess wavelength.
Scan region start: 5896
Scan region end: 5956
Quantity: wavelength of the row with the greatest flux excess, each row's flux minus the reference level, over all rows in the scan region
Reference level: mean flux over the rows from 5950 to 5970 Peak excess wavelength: 5921.0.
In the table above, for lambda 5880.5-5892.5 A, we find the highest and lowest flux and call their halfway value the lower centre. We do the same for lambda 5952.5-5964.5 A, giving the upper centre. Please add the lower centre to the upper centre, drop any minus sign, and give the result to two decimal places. 4.46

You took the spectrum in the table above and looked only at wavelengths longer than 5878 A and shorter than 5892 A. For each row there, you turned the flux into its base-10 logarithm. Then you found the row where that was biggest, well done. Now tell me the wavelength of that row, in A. 5879.0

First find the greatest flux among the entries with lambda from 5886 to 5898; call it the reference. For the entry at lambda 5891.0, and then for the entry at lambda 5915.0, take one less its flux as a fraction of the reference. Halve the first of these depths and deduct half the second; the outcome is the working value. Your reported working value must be 0.25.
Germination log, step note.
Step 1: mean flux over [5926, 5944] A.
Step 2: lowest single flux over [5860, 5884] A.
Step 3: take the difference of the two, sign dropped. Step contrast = 0.11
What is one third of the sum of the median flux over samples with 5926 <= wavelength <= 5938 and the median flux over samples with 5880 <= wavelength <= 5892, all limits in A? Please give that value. 1.45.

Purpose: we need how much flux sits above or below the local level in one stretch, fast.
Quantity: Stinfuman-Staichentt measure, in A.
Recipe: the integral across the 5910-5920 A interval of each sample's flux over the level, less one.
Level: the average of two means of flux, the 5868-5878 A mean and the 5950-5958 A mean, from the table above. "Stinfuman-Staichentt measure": -0.40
